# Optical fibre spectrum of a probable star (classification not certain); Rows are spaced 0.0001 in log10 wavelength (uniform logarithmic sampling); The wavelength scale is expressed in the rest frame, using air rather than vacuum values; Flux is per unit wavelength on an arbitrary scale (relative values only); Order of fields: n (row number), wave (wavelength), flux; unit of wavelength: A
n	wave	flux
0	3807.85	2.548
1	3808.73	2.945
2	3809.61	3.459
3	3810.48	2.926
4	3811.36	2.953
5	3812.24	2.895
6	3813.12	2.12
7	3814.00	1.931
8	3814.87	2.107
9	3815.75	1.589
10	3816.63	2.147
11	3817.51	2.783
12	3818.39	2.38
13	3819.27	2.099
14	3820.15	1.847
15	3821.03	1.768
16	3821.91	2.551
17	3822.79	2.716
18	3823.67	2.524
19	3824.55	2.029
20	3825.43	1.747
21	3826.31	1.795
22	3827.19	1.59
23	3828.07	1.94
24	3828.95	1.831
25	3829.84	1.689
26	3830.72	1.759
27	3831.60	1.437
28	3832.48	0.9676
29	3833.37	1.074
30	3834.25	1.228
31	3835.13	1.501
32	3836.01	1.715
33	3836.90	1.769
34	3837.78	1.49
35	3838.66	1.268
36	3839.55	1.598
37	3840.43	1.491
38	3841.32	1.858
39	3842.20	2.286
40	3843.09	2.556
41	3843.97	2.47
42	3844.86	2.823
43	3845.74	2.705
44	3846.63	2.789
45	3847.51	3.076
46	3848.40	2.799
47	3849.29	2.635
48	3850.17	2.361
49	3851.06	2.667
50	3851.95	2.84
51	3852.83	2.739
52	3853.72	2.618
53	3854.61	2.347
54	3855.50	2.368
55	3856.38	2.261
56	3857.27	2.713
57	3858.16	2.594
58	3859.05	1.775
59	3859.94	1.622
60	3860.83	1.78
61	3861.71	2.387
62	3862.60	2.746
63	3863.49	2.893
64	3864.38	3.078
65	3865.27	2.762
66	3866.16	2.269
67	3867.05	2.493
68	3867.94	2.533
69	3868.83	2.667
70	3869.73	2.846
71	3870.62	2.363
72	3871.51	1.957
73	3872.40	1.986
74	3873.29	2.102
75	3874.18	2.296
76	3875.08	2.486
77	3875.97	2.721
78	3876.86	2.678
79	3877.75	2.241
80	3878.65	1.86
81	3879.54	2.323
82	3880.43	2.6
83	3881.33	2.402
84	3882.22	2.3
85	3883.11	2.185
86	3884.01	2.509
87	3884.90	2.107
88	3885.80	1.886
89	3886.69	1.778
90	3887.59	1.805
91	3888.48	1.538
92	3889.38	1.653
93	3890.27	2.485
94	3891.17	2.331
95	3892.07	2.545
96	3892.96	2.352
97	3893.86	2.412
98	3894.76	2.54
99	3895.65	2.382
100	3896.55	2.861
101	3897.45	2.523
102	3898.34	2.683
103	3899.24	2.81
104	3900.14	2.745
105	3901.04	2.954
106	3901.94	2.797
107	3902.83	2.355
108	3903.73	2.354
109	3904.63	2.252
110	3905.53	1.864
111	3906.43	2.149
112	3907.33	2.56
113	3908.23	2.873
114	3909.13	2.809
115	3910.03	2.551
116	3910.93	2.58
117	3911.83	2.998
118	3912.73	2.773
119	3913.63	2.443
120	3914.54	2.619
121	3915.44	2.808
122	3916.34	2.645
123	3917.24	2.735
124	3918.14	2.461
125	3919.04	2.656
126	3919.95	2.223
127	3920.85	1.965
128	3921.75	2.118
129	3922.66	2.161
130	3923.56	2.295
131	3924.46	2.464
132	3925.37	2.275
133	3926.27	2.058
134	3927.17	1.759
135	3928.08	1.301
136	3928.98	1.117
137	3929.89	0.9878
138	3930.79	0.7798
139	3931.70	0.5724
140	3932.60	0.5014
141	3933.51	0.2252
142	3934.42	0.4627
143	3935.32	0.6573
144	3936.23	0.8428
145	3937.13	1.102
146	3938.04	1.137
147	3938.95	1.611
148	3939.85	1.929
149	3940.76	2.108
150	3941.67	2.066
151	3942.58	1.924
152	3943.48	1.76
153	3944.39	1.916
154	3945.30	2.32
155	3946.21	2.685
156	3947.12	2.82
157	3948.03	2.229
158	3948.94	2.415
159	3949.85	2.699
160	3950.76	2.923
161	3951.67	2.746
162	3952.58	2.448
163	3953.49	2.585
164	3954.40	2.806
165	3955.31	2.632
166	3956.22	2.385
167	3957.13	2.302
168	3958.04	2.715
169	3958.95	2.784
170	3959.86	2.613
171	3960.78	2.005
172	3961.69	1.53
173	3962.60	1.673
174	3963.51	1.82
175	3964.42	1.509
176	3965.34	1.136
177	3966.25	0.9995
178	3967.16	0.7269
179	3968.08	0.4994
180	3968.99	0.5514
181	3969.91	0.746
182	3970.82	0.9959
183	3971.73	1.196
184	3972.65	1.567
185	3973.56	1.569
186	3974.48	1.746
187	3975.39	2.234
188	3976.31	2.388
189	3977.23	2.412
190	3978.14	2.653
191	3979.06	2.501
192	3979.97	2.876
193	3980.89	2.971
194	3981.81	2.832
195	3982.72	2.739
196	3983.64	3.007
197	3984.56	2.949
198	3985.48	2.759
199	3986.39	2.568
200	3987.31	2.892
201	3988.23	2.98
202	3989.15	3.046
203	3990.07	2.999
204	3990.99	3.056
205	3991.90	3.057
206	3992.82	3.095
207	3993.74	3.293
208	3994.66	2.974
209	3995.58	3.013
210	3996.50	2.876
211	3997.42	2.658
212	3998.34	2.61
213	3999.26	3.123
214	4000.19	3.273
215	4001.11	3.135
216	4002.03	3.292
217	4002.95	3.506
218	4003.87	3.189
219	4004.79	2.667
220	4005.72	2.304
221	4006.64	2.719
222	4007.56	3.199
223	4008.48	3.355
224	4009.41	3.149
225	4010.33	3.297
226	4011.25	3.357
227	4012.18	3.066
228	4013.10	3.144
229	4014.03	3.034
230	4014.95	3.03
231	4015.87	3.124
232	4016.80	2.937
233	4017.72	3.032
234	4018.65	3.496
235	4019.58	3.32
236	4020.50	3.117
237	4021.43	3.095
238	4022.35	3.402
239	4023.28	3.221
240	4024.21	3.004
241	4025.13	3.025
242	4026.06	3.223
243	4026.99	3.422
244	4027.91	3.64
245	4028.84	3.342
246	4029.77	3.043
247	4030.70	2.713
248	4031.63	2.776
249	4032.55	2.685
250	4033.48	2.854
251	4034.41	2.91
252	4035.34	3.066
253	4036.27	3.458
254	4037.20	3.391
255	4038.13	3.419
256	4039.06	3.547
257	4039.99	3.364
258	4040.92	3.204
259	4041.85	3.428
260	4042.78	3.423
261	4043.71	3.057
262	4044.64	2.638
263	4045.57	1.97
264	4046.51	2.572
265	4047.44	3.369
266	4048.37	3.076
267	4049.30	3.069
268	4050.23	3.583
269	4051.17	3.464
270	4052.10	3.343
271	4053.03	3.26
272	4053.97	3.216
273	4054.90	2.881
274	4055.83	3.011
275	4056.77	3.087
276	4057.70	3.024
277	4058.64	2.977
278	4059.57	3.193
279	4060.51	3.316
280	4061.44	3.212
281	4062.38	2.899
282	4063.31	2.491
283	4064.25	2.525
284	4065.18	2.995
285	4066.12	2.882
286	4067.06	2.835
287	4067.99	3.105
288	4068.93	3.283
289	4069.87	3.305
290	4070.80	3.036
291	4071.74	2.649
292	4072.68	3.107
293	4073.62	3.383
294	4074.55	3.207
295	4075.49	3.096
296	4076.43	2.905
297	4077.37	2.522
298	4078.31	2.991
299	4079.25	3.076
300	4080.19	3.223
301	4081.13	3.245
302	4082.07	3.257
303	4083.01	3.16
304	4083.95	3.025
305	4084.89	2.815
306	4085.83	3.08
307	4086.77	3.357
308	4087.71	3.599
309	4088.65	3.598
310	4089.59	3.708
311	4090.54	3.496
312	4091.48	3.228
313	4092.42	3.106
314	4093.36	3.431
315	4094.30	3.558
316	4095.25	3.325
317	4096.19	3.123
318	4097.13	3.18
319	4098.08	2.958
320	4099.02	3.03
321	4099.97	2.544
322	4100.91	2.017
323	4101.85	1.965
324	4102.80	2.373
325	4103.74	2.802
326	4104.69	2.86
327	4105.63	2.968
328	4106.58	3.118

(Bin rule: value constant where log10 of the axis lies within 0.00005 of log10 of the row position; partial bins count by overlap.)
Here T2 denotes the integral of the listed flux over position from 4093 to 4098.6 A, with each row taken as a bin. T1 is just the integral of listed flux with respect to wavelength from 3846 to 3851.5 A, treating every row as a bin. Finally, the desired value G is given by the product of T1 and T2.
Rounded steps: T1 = 15.0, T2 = 18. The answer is 273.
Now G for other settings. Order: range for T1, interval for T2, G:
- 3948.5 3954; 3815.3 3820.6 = 164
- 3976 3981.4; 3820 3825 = 161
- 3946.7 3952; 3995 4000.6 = 228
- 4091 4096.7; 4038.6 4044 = 340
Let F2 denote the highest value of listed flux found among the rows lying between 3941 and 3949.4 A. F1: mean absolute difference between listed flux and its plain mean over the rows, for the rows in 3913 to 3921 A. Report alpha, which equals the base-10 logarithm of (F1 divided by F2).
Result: -1.13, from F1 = 0.207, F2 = 2.82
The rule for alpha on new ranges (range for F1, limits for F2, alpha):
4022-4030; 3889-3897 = -1.22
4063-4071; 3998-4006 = -1.19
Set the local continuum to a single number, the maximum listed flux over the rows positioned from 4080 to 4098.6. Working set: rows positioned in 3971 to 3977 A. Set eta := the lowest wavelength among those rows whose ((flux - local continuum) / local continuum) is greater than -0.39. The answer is 3976.31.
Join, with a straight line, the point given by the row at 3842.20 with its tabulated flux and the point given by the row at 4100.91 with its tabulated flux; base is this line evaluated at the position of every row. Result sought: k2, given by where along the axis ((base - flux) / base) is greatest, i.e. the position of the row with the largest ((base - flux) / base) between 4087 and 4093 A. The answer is 4092.42 A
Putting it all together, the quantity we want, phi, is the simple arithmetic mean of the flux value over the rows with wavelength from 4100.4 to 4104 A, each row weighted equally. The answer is 2.29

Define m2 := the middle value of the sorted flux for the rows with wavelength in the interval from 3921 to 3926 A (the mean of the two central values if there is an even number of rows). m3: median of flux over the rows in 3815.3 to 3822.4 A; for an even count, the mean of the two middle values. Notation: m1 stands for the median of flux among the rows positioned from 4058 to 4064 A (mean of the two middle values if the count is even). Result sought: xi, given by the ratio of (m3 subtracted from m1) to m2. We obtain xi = 0.4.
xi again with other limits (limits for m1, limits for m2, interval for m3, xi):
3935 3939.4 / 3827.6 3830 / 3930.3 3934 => 0.3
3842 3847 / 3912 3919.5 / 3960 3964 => 0.3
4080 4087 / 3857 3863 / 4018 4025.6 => 0.0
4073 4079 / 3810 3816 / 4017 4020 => -0.1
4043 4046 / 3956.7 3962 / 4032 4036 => -0.1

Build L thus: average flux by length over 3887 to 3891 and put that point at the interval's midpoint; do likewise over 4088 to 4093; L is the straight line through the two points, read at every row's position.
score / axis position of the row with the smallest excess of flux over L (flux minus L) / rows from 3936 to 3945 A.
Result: 3936.23 A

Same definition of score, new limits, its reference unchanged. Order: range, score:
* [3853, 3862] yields 3859.94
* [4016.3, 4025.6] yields 4016.80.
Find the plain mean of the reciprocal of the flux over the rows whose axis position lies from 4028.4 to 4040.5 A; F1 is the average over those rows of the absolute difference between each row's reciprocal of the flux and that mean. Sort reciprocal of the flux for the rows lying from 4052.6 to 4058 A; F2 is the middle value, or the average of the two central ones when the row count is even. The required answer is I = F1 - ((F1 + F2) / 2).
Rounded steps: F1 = 0.029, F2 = 0.33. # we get -0.15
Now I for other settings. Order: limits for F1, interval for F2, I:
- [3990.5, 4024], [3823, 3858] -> -0.24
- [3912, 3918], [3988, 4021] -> -0.16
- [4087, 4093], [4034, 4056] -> -0.15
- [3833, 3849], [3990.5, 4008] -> -0.09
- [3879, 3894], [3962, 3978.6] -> -0.29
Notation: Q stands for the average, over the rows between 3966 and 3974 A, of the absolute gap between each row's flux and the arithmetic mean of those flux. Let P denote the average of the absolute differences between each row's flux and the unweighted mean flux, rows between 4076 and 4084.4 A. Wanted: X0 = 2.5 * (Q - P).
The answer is 0.4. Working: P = 0.16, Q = 0.31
